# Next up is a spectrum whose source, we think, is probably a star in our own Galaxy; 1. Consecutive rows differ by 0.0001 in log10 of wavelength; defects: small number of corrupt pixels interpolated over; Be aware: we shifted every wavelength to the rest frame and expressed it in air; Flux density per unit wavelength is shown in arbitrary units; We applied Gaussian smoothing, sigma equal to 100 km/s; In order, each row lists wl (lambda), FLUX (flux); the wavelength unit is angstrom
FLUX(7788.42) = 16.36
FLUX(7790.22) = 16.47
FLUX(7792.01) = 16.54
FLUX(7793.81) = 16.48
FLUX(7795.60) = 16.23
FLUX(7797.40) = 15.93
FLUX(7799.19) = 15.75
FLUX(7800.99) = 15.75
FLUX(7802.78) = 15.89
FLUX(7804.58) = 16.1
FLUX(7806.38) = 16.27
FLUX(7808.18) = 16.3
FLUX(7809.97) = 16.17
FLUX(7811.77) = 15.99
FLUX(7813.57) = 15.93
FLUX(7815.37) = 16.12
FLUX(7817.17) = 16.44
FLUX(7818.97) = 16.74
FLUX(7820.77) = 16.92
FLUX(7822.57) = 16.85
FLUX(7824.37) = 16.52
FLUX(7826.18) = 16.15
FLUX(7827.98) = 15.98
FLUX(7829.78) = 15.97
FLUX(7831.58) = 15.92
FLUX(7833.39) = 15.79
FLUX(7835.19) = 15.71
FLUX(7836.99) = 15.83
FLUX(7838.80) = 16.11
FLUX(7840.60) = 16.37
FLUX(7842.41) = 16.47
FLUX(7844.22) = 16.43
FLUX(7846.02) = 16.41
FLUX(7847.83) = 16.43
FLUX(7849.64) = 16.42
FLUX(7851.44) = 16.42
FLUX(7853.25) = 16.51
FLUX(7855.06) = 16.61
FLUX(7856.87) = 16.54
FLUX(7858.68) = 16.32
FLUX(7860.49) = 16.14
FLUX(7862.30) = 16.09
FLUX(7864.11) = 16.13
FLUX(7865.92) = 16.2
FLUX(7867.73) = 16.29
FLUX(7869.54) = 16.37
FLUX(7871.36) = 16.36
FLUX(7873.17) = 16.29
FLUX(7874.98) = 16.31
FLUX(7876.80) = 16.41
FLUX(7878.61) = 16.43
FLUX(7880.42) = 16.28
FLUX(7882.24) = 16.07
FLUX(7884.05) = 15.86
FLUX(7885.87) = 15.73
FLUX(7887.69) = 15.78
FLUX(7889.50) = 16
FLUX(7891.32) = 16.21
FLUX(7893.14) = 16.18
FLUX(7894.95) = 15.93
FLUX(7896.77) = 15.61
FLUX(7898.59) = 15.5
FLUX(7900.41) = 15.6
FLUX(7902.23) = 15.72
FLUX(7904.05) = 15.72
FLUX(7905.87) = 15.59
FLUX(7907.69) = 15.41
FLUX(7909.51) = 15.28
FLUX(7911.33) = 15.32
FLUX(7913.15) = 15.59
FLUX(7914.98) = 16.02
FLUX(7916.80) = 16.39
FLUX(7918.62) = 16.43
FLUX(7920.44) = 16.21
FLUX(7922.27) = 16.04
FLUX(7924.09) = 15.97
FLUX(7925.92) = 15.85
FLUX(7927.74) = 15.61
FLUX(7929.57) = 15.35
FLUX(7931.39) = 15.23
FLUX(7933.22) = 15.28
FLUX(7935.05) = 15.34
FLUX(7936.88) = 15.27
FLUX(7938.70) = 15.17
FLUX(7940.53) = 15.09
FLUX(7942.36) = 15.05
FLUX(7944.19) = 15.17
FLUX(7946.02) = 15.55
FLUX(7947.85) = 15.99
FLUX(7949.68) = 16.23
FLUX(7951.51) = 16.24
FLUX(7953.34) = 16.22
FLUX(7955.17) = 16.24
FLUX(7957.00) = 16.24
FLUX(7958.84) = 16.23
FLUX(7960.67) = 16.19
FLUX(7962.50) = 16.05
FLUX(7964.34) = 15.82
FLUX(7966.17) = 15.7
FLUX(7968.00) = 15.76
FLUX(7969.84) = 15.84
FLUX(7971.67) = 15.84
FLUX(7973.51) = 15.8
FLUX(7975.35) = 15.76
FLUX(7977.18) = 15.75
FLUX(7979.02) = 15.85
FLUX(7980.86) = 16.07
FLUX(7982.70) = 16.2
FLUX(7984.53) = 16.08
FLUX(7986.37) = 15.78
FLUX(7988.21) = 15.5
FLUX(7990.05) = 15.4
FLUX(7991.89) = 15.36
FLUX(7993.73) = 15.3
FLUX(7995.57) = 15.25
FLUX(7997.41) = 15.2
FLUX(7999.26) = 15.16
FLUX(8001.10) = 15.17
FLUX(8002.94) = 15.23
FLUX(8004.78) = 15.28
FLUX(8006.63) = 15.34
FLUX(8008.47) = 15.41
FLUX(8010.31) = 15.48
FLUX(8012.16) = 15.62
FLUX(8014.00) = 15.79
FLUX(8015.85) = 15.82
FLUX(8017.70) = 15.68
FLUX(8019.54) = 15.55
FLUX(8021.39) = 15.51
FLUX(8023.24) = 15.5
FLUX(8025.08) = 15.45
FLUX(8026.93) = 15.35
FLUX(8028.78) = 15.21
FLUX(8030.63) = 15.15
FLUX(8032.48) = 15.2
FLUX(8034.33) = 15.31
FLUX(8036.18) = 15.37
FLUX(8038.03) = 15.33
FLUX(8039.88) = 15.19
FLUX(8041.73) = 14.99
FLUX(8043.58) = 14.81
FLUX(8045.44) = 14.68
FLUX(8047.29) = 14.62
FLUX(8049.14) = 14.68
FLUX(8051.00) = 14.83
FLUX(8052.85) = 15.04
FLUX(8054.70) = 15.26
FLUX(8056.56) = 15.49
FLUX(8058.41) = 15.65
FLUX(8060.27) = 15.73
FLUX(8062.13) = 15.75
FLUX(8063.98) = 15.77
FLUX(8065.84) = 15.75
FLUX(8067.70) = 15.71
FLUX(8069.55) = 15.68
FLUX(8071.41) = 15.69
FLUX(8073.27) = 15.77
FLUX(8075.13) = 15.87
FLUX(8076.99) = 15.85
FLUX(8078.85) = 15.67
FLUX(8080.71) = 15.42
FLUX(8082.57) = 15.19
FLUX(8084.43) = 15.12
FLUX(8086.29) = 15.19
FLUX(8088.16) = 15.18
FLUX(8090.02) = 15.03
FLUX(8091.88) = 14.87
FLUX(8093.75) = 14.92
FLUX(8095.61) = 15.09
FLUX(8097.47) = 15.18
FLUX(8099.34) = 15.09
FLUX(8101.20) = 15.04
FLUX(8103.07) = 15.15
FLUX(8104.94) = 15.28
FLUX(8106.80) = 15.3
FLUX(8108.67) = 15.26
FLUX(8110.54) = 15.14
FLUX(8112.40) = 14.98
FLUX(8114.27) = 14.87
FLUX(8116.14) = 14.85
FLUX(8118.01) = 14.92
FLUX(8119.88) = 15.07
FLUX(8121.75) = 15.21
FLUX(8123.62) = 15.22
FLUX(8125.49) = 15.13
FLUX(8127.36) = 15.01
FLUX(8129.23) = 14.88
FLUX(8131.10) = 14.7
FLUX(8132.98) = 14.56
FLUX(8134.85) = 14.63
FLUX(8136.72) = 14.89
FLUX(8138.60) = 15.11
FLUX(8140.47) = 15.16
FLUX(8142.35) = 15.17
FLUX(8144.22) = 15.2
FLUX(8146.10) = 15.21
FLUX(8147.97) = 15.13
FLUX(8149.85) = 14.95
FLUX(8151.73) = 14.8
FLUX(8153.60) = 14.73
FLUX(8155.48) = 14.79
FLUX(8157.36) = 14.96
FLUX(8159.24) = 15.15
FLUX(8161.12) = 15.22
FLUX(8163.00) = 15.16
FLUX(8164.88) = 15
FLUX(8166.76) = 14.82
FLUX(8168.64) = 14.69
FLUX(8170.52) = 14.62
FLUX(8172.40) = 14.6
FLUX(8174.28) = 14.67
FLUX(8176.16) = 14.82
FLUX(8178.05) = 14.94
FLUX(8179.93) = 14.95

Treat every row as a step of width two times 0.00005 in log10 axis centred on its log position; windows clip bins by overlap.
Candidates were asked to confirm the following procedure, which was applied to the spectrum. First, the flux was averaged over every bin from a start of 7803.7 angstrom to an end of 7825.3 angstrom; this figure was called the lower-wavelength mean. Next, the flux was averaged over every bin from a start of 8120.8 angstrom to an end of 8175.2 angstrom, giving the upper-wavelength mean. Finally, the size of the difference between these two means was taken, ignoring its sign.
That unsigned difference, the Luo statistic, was 1.4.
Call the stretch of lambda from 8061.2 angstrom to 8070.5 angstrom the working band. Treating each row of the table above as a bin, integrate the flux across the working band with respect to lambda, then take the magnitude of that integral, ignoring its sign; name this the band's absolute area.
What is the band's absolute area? 146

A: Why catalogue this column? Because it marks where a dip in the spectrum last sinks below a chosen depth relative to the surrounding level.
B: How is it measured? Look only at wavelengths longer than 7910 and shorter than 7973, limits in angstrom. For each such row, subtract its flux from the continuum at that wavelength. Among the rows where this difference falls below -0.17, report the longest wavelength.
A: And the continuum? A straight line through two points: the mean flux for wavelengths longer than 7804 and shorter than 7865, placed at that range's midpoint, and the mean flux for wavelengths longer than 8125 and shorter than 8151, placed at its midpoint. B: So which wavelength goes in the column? 7962.50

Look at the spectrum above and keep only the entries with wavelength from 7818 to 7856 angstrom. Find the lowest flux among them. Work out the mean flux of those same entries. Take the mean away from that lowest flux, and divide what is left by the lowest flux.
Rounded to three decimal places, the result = -0.038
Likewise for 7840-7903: -0.044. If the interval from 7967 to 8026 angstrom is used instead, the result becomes -0.028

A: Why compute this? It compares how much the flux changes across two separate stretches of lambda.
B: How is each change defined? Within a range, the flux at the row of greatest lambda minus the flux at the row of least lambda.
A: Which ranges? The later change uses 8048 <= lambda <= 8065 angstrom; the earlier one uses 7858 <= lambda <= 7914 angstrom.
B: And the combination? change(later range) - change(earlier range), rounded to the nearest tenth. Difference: 1.8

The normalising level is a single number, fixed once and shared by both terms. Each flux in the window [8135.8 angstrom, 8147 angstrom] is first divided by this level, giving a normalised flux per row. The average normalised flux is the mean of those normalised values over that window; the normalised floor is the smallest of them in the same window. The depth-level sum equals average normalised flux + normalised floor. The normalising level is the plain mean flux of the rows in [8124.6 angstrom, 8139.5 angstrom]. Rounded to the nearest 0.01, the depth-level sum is 2.02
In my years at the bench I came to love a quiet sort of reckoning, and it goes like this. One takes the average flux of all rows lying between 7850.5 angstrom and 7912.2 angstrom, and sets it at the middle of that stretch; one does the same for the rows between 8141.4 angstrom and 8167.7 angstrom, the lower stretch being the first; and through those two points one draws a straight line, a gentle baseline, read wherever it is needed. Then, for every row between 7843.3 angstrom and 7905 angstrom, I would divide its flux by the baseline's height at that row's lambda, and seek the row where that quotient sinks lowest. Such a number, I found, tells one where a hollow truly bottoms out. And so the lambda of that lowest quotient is 7898.59 angstrom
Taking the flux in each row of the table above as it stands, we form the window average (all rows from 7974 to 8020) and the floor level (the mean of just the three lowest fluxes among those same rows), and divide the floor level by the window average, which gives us 0.975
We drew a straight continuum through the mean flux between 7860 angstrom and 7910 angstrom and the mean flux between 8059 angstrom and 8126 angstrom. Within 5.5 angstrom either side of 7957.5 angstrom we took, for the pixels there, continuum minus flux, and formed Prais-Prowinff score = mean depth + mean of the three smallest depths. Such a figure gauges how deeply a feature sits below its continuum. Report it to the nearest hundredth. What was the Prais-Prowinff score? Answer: -0.94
